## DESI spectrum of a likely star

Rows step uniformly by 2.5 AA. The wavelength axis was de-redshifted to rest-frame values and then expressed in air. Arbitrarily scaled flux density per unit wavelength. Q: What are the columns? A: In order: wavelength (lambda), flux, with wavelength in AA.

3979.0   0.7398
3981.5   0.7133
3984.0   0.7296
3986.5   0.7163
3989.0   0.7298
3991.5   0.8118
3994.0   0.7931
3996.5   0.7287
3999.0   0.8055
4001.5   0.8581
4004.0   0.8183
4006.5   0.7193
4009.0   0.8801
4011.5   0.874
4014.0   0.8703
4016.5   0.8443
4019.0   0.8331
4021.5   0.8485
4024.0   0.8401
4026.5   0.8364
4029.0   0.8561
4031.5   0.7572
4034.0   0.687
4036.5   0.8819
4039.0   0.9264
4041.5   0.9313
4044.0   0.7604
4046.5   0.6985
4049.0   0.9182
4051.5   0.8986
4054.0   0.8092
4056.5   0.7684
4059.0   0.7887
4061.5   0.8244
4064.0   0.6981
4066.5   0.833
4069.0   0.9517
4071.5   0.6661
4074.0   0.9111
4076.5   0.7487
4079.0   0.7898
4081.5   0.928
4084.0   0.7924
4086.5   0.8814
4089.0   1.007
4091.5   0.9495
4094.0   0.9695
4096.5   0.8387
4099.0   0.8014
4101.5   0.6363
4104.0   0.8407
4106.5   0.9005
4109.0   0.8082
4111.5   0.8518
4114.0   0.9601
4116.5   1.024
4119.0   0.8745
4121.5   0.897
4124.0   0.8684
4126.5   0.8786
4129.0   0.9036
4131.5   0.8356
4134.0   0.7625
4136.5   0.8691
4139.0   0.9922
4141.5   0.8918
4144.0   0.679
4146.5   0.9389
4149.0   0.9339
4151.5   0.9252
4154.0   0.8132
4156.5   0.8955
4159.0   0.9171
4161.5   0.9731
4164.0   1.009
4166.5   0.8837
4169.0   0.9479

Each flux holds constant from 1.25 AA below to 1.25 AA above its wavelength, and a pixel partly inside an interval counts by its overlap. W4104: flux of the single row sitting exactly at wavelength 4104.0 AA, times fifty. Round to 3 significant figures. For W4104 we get 42.0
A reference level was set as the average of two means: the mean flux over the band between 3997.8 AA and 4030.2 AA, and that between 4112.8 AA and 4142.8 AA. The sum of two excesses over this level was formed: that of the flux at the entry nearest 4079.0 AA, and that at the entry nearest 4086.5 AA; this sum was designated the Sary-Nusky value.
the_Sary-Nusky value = -0.06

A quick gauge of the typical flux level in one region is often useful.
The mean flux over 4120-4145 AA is 0.86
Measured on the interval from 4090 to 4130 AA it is 0.88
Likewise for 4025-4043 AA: 0.84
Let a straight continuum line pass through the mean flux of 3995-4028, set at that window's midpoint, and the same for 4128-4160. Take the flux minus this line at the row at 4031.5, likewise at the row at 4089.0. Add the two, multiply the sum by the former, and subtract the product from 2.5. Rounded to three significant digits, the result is 2.51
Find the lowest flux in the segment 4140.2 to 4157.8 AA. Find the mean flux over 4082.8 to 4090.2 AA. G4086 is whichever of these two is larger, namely 0.894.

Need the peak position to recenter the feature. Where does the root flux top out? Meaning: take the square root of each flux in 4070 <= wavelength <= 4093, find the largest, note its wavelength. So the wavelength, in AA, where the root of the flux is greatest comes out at 4089.0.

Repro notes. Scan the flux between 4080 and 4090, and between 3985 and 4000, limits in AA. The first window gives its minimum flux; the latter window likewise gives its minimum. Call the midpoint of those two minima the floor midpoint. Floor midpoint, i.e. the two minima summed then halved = 0.75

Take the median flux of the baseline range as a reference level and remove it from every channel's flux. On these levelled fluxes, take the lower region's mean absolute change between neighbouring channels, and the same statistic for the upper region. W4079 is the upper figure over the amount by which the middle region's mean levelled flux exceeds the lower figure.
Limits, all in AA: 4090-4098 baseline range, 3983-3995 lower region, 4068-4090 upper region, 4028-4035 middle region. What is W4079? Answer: -0.71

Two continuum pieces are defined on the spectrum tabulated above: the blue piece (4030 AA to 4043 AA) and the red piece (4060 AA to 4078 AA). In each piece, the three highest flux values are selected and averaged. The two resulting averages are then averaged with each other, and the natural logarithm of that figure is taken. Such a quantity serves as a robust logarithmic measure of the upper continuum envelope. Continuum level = -0.099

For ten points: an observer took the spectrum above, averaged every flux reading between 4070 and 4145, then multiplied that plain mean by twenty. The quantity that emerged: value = 17.2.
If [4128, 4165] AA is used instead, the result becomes 17.8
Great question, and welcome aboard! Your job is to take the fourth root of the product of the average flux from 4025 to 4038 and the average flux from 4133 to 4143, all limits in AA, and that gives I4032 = 0.917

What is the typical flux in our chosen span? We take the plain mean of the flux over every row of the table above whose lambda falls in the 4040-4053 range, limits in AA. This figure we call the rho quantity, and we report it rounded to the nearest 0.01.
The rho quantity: 0.84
